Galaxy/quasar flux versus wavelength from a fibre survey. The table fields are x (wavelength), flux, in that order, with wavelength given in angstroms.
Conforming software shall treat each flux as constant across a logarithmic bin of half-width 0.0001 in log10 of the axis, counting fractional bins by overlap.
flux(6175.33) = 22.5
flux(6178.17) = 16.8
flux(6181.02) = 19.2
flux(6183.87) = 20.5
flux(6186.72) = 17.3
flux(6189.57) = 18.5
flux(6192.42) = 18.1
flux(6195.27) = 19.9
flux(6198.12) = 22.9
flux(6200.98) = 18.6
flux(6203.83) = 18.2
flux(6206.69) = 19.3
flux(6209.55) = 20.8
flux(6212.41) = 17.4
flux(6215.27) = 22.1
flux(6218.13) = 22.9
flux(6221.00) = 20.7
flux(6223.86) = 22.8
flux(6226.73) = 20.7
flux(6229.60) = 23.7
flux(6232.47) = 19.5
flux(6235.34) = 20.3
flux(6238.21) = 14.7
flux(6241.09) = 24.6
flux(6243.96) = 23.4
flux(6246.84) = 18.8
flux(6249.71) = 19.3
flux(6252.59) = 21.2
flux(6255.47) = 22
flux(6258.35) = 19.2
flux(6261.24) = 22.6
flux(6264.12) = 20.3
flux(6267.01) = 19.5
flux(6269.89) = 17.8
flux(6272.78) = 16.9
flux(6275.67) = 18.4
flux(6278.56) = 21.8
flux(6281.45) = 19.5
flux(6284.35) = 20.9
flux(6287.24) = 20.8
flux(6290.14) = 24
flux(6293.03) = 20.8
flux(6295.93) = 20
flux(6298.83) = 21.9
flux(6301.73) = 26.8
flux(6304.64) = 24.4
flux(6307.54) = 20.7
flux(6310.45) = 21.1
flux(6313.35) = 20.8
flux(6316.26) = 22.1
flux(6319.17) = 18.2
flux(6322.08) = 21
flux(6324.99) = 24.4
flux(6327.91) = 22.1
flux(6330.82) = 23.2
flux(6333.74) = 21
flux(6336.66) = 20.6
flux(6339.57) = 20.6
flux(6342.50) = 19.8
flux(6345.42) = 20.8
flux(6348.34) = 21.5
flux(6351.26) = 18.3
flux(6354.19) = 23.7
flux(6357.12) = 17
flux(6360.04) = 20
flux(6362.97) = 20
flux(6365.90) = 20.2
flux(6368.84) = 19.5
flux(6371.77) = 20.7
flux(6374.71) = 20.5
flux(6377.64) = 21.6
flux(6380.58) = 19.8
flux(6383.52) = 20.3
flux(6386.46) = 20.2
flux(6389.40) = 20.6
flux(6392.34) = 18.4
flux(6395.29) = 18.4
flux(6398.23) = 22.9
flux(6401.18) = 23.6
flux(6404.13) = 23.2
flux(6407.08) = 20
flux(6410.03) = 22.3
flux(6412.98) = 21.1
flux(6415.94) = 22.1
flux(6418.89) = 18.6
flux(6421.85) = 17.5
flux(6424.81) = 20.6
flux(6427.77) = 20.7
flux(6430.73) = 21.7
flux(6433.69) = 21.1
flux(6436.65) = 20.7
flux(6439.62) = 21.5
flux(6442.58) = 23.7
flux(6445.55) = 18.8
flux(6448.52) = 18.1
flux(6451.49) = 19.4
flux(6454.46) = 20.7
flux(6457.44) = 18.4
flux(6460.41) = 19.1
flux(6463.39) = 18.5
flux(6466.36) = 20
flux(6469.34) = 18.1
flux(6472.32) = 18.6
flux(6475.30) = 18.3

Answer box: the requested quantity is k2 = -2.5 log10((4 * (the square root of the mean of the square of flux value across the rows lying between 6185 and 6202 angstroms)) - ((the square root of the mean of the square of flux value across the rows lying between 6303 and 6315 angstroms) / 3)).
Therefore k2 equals -4.61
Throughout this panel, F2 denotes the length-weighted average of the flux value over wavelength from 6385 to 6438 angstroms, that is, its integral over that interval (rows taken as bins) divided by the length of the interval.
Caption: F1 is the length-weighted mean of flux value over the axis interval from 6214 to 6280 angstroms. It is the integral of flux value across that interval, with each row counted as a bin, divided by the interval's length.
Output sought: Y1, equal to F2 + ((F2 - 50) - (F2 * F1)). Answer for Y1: -436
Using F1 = 20.6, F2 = 20.8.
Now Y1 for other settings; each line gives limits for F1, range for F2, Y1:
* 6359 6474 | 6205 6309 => -431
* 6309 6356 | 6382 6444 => -451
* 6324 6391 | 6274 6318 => -453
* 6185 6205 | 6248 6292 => -397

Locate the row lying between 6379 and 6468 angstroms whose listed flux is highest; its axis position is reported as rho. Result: 6442.58 angstroms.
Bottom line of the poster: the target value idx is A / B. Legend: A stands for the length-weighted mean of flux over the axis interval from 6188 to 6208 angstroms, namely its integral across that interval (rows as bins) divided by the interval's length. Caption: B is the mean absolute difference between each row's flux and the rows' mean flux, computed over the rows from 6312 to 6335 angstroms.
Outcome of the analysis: 14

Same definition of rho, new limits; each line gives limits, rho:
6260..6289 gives 6261.24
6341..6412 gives 6354.19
